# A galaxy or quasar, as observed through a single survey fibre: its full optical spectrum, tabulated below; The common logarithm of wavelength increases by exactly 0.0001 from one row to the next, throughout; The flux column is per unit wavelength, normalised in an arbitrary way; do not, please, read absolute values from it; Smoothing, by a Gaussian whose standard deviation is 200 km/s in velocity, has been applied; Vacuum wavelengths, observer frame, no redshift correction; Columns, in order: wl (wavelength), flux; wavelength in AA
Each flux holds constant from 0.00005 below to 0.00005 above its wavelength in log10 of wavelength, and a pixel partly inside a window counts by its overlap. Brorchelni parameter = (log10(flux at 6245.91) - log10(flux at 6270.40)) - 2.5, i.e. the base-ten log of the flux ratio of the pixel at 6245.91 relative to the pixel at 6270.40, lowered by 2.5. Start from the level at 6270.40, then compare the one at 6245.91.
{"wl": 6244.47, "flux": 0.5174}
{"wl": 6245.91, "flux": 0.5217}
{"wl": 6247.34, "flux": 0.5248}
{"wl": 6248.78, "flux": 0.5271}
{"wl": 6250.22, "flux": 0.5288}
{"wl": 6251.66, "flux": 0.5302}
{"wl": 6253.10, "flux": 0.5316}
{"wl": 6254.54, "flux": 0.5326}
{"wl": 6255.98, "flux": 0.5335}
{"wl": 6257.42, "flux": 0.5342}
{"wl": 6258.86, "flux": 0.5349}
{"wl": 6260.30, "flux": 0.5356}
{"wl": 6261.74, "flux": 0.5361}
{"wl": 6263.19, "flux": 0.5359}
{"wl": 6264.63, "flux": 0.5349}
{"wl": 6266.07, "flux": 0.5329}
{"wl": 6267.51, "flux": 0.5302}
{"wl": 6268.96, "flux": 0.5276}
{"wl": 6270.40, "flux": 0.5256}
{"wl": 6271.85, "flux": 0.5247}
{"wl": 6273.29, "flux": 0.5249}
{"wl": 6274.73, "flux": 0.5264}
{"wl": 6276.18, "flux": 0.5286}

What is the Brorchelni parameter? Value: -2.50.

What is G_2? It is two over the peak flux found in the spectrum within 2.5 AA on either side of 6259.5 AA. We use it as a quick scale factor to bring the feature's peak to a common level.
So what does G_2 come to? 3.73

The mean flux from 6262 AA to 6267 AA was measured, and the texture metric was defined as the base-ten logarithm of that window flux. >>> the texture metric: -0.2720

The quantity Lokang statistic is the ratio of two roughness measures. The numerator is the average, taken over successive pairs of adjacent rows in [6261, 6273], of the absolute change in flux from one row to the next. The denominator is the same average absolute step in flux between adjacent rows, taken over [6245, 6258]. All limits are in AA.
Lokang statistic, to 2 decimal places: 1.04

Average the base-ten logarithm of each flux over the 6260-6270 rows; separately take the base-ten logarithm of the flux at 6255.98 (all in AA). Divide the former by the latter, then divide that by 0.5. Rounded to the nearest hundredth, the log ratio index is 2.00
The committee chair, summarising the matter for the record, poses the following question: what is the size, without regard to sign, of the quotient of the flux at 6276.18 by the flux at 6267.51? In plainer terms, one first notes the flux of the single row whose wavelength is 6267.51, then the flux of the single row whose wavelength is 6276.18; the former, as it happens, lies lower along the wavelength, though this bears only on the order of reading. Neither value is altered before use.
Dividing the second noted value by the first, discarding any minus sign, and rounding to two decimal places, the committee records 1.00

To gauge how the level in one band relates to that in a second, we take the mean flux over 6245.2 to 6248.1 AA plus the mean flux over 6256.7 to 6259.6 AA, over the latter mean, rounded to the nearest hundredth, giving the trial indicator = 1.98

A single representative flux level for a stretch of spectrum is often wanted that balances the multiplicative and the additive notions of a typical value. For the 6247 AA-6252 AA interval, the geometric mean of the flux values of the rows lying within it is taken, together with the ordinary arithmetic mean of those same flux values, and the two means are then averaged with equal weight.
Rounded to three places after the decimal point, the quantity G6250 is 0.528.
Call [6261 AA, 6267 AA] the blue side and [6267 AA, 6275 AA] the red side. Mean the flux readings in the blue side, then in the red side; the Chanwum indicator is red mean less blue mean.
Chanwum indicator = -0.008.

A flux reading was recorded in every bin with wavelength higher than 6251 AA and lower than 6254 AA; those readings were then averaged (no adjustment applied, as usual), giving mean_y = 0.531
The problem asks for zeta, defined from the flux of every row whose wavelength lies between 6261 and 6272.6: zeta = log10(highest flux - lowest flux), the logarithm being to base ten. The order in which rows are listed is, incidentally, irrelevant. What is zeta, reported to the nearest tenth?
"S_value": -1.9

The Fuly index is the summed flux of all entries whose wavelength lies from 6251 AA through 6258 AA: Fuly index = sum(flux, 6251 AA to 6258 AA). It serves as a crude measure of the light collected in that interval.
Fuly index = 2.662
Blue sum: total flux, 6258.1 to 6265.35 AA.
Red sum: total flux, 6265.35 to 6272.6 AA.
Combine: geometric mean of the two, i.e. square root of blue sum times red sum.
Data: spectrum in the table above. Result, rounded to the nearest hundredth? 2.66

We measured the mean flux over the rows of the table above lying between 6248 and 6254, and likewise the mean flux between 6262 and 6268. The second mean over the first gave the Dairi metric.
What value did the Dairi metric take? 1.01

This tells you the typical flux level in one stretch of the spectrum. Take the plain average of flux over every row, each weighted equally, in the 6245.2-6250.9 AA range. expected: 0.526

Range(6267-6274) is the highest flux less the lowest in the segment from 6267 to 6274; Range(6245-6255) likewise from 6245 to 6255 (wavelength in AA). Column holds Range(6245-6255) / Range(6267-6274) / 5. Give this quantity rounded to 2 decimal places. 0.40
